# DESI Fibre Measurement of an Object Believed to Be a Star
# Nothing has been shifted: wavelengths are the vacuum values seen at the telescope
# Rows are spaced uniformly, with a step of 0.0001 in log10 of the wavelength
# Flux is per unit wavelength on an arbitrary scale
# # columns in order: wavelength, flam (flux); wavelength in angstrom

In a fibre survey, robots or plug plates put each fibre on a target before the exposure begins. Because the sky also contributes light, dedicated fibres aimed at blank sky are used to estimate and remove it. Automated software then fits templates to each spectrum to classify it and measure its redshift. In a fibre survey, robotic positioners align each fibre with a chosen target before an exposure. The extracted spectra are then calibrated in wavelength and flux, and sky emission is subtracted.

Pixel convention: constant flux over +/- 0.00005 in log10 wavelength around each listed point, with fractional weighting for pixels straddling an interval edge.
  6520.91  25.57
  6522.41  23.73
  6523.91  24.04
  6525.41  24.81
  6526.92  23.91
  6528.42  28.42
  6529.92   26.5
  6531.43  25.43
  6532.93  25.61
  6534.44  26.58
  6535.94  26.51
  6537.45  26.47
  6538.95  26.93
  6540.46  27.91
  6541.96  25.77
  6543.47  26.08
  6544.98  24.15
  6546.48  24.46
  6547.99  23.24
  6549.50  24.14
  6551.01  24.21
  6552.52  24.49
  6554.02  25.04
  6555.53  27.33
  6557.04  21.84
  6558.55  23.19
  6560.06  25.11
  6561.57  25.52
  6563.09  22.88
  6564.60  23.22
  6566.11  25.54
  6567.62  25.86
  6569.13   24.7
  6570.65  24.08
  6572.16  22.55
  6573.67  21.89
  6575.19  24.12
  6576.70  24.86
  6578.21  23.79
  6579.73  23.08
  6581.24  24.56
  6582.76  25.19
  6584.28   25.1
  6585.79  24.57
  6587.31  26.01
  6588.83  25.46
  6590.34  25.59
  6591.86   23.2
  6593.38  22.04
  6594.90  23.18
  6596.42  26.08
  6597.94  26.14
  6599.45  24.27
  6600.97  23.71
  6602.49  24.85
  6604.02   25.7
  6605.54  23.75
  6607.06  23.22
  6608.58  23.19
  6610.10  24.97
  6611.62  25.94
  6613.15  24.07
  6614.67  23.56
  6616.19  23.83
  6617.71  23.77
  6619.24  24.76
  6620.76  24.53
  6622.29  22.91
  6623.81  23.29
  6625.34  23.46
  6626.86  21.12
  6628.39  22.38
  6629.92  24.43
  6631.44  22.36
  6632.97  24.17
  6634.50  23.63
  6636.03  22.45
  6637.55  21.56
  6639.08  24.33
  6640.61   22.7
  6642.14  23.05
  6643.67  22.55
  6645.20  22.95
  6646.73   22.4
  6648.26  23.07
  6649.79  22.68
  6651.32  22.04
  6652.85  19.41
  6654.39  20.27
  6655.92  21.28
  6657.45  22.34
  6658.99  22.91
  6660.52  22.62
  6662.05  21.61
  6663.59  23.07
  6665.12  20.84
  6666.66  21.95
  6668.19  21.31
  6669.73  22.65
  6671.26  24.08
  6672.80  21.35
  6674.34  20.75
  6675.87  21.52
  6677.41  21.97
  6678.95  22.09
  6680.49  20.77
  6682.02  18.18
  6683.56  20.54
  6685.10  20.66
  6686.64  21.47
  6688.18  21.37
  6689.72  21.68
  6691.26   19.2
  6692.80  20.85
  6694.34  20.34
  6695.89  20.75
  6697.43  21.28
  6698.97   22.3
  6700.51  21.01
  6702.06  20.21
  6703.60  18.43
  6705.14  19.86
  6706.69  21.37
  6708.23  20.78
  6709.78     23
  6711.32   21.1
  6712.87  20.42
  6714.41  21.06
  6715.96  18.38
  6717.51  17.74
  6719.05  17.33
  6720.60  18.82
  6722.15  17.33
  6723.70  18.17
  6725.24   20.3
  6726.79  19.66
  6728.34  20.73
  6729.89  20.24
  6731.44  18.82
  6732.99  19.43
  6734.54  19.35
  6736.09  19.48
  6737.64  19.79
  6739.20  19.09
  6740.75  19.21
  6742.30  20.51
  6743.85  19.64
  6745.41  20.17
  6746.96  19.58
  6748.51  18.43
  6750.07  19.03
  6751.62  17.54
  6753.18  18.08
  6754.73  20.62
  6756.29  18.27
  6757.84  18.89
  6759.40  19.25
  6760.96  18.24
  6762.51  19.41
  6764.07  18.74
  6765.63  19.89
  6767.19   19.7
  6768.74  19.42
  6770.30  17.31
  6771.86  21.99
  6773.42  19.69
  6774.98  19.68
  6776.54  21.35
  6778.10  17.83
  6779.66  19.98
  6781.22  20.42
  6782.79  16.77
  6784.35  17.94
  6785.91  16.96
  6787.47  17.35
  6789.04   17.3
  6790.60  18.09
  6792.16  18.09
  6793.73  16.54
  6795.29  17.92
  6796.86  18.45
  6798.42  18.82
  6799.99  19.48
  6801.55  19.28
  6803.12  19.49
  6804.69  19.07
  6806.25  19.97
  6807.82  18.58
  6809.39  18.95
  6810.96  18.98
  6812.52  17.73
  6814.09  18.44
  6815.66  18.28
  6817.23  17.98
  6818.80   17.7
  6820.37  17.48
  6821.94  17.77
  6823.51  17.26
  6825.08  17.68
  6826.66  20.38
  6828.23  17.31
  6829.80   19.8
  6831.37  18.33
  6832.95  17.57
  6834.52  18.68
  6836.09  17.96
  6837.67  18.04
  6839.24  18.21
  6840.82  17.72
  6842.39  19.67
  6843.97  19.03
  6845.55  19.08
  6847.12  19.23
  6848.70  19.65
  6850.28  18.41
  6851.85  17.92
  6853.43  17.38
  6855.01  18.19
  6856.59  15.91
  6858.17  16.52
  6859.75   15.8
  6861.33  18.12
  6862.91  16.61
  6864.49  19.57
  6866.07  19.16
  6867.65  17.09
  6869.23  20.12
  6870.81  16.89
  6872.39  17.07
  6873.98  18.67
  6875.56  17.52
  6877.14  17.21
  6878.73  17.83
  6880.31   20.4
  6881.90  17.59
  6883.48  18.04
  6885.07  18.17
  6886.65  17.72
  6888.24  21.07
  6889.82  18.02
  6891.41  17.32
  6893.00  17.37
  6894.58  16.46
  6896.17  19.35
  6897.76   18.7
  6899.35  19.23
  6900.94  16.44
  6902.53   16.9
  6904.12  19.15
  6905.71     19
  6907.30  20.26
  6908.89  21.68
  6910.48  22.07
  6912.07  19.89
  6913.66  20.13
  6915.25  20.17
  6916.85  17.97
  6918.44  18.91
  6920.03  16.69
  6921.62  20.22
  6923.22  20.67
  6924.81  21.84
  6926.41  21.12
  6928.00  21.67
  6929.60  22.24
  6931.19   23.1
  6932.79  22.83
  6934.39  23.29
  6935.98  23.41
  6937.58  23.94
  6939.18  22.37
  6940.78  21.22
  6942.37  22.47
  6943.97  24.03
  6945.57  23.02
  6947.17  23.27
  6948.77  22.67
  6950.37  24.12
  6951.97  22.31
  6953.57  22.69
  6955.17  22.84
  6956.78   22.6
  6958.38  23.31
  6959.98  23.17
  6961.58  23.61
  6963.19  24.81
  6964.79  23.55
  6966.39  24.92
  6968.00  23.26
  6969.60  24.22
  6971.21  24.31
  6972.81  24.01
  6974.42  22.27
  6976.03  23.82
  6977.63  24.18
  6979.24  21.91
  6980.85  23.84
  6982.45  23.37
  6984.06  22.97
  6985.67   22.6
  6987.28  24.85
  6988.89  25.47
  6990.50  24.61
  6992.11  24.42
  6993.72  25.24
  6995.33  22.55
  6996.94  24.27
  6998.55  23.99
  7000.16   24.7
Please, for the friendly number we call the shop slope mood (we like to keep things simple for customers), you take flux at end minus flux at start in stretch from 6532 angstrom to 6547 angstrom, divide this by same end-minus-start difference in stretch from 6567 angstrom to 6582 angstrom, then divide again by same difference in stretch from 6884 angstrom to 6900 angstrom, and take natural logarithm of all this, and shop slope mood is -0.18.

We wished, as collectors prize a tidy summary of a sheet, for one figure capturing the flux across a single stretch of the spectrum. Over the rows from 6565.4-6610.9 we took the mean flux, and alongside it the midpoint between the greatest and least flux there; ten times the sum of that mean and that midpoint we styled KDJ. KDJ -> 484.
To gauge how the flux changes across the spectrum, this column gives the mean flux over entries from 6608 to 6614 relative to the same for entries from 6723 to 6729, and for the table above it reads 1.24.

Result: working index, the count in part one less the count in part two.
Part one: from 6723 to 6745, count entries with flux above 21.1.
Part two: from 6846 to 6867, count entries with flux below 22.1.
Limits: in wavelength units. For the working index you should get -13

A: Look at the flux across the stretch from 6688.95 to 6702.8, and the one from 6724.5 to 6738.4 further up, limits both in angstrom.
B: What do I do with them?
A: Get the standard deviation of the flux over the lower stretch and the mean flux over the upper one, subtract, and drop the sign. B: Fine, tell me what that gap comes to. 18.9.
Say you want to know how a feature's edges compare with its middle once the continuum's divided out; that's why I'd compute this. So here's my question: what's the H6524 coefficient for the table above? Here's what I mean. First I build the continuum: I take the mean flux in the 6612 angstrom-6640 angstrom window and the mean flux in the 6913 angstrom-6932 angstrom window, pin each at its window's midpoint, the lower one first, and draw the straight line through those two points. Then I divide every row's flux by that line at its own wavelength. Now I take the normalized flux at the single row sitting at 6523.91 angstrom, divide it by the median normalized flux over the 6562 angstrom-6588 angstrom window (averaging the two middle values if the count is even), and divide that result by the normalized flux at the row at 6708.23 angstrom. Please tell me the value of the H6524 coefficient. 1.0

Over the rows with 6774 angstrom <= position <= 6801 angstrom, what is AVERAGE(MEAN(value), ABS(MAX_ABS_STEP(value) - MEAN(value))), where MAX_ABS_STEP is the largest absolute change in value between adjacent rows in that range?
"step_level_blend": 16.6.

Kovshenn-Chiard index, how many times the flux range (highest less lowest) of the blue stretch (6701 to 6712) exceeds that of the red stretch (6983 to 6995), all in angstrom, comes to 1.6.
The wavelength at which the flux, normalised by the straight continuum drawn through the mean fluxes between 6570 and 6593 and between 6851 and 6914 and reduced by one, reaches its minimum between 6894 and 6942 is 6894.58 angstrom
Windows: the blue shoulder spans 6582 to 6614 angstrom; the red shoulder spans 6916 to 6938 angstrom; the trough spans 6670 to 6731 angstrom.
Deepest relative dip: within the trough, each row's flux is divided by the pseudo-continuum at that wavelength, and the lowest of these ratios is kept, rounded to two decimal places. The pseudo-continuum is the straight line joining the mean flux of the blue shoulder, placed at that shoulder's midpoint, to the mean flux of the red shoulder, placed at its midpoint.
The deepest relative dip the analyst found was 0.74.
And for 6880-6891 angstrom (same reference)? 0.81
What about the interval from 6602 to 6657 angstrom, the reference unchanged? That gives 0.81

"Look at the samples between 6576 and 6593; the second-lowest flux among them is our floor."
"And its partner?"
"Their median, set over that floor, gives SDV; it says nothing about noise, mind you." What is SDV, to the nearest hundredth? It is 1.07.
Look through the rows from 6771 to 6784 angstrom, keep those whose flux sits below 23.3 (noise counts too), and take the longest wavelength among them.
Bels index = 6782.79 angstrom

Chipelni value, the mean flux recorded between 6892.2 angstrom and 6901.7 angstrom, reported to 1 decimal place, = 17.9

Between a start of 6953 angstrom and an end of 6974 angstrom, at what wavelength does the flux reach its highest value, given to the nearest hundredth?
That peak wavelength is 6966.39 angstrom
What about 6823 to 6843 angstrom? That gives 6826.66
